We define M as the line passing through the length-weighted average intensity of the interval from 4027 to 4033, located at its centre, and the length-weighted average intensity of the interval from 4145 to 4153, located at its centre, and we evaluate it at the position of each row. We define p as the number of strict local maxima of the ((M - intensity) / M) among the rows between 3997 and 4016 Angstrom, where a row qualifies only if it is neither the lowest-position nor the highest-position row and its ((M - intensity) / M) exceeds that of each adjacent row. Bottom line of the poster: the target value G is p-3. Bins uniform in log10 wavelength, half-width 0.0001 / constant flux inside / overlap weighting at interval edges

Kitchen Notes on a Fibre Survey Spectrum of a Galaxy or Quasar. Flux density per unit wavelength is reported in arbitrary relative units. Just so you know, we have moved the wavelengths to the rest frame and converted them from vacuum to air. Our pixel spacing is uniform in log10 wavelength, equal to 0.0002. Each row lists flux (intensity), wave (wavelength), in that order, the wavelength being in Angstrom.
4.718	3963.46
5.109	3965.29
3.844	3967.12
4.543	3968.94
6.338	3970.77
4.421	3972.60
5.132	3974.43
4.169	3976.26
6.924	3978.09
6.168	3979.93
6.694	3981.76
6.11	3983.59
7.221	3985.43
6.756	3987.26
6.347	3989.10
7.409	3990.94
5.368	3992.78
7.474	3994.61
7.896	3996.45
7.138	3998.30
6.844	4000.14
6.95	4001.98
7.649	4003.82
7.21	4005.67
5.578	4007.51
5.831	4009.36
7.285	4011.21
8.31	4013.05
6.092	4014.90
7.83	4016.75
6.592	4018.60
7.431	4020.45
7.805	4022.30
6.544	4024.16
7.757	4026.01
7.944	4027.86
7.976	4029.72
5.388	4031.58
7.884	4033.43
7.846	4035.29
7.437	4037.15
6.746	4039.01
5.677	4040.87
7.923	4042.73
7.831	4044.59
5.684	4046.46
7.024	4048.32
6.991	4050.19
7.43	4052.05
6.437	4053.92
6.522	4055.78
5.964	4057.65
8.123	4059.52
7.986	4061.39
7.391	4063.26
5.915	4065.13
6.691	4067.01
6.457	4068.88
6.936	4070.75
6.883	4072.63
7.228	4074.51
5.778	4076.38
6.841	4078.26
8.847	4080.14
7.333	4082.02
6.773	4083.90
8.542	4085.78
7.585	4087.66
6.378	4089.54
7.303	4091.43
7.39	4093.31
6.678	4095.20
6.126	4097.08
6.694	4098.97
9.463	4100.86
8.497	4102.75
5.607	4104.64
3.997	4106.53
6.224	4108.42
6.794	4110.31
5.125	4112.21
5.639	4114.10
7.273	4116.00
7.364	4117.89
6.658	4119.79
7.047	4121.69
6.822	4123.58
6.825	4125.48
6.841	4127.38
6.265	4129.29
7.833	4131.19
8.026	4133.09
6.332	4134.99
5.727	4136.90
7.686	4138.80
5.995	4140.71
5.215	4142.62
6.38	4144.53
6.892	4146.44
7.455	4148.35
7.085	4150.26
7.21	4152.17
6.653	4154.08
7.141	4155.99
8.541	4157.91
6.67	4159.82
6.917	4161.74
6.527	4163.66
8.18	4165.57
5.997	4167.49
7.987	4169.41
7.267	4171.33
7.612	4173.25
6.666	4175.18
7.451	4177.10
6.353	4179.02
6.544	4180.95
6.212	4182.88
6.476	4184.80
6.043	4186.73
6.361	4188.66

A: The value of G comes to -1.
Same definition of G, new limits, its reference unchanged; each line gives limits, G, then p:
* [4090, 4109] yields -1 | 2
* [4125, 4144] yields -1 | 2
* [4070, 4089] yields 0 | 3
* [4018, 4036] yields -1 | 2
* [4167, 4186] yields 1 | 4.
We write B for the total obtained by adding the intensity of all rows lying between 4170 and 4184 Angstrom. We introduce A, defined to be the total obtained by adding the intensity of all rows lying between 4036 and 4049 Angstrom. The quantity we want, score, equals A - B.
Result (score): 0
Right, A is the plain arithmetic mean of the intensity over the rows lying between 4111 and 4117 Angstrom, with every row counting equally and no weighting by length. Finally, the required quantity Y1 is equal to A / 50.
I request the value 0.120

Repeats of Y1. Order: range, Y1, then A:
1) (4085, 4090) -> 0.150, 7.5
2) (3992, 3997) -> 0.138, 6.9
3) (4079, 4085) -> 0.153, 7.7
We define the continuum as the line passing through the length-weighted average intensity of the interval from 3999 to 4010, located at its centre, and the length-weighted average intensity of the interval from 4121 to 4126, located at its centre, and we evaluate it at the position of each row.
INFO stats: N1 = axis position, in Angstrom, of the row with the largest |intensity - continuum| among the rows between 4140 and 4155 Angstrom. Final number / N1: 4142.62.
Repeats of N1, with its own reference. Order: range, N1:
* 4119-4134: 4133.09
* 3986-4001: 3992.78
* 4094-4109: 4106.53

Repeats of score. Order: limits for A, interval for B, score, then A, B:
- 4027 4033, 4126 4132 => 0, 21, 21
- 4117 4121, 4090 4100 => -20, 14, 34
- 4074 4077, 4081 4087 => -10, 13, 23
